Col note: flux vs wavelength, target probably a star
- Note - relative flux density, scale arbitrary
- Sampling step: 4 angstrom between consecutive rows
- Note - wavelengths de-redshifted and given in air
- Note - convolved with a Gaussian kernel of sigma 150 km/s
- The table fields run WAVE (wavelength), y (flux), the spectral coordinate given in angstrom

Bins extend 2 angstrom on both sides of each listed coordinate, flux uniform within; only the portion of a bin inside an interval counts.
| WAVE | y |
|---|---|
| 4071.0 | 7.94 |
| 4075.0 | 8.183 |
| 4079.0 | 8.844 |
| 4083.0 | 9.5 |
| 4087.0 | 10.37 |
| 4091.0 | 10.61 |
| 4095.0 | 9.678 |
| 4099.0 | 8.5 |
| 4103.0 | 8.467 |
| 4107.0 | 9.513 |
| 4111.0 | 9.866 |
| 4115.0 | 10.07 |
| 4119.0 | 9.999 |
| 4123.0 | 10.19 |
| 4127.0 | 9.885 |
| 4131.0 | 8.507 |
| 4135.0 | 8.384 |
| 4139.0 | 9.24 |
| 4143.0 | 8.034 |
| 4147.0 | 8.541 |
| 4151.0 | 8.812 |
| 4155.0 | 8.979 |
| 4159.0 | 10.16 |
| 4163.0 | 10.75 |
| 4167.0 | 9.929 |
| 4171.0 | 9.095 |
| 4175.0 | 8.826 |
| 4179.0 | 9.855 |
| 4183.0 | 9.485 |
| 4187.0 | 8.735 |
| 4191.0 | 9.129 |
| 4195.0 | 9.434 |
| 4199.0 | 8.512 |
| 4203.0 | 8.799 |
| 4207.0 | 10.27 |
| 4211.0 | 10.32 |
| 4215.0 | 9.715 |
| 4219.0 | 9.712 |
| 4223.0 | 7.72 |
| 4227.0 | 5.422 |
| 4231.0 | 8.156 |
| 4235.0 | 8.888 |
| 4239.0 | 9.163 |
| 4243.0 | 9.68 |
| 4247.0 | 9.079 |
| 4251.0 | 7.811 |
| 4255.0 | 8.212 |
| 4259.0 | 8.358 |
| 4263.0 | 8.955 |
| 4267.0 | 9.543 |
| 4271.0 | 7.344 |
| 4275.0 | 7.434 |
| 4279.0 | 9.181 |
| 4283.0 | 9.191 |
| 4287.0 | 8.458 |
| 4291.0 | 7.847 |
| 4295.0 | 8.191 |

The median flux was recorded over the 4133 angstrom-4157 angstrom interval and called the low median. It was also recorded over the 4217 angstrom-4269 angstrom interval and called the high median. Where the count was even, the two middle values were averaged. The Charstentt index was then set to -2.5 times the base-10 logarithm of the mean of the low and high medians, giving -2.36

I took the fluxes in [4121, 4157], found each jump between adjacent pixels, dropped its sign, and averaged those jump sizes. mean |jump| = 0.60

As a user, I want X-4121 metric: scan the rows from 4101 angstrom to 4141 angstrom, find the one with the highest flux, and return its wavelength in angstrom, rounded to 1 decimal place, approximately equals 4123.0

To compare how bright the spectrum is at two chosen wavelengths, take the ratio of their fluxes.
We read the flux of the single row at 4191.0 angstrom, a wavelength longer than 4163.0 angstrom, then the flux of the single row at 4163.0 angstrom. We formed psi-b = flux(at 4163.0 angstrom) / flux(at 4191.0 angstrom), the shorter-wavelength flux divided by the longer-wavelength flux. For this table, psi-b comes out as 1.18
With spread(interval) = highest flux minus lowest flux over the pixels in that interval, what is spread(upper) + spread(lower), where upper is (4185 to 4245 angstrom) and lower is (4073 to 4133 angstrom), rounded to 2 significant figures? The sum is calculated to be 7.3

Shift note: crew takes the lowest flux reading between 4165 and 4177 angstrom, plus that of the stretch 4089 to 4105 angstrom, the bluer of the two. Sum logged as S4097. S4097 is 17.3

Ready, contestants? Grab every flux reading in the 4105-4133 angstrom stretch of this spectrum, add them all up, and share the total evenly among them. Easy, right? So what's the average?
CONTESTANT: 9.7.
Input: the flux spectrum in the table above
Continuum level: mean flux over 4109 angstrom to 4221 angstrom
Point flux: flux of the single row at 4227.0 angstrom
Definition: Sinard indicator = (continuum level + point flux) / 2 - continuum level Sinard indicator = -2.0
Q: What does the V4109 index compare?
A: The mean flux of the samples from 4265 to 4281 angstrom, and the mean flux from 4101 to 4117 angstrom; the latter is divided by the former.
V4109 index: 1.13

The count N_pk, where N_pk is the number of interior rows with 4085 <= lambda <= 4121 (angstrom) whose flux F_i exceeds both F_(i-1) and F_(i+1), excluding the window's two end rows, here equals 2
